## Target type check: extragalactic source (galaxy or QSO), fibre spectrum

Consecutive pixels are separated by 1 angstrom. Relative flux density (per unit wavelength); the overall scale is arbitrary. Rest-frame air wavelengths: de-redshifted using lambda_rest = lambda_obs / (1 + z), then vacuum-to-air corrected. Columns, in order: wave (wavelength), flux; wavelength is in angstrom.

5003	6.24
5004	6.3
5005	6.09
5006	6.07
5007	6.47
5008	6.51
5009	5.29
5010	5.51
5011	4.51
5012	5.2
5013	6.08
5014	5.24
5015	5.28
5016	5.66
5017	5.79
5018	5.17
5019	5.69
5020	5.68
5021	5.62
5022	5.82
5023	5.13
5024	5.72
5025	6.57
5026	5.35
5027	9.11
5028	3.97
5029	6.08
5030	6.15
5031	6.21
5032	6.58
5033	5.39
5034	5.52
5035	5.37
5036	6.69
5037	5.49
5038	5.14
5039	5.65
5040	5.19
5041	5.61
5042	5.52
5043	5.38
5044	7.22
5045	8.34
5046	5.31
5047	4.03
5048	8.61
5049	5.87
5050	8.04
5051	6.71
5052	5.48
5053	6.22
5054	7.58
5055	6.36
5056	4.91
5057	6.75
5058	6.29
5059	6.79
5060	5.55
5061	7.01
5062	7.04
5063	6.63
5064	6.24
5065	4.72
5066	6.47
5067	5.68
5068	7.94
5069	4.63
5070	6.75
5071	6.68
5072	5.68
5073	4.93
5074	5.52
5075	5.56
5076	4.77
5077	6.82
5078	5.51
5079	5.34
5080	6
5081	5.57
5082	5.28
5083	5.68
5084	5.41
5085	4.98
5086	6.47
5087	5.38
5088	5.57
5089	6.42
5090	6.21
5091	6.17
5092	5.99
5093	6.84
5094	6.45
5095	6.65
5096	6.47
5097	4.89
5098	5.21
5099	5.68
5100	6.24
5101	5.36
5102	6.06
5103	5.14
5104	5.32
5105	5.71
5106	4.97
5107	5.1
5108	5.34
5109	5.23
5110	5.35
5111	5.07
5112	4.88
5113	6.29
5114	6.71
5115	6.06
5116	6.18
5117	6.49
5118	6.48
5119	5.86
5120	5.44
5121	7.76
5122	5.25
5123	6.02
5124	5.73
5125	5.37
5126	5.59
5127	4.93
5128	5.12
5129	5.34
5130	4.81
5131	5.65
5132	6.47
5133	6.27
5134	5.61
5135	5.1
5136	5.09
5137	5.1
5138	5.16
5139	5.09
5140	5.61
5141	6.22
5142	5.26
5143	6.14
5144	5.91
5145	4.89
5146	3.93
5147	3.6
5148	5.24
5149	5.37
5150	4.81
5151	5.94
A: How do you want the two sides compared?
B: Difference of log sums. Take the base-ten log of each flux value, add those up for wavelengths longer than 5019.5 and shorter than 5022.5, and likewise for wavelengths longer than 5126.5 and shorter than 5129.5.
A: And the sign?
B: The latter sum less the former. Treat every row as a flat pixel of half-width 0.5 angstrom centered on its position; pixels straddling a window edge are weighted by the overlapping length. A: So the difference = -0.14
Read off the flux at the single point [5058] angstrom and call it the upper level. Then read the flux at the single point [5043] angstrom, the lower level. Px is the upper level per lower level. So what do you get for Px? 1.2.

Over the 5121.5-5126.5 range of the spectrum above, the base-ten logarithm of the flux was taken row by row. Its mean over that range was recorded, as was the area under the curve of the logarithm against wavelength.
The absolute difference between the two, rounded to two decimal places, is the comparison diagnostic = 2.99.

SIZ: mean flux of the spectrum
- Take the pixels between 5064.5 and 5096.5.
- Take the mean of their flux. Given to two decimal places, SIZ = 5.89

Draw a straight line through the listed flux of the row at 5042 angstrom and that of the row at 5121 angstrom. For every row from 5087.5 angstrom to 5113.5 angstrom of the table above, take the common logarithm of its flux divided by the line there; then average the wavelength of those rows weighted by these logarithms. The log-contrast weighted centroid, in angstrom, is 5103.4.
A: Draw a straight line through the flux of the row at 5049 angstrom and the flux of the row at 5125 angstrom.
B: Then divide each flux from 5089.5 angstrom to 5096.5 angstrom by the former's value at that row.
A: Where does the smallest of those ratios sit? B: 5092 angstrom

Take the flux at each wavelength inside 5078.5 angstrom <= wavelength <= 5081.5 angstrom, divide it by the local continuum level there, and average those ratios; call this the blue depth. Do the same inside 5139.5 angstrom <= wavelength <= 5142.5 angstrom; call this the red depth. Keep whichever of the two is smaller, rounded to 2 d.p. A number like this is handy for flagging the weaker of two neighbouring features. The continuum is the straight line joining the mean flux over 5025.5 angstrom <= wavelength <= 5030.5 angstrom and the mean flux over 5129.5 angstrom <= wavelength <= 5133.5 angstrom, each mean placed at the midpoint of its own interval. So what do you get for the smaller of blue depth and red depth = 0.94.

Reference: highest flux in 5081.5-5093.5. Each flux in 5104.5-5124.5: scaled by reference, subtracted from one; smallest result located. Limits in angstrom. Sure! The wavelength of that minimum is 5121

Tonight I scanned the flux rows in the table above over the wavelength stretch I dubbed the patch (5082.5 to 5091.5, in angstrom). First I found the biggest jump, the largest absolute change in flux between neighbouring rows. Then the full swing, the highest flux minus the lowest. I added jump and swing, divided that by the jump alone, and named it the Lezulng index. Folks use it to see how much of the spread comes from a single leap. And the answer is 2.00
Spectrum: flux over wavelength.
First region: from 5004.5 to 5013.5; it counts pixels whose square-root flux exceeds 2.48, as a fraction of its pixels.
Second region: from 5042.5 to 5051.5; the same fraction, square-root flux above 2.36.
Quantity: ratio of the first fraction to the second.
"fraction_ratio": 0.33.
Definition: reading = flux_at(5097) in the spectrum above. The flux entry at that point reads 4.89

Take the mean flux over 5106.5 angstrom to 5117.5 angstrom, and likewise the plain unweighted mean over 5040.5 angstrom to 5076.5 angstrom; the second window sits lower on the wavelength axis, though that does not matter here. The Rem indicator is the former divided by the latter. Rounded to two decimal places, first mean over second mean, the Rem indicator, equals 0.92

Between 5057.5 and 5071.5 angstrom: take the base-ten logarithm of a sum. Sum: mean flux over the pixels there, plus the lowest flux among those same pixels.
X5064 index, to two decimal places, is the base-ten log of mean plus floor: 1.04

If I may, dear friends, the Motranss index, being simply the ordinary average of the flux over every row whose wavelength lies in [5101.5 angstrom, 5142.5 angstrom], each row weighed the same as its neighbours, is 5.62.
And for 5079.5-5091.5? 5.76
